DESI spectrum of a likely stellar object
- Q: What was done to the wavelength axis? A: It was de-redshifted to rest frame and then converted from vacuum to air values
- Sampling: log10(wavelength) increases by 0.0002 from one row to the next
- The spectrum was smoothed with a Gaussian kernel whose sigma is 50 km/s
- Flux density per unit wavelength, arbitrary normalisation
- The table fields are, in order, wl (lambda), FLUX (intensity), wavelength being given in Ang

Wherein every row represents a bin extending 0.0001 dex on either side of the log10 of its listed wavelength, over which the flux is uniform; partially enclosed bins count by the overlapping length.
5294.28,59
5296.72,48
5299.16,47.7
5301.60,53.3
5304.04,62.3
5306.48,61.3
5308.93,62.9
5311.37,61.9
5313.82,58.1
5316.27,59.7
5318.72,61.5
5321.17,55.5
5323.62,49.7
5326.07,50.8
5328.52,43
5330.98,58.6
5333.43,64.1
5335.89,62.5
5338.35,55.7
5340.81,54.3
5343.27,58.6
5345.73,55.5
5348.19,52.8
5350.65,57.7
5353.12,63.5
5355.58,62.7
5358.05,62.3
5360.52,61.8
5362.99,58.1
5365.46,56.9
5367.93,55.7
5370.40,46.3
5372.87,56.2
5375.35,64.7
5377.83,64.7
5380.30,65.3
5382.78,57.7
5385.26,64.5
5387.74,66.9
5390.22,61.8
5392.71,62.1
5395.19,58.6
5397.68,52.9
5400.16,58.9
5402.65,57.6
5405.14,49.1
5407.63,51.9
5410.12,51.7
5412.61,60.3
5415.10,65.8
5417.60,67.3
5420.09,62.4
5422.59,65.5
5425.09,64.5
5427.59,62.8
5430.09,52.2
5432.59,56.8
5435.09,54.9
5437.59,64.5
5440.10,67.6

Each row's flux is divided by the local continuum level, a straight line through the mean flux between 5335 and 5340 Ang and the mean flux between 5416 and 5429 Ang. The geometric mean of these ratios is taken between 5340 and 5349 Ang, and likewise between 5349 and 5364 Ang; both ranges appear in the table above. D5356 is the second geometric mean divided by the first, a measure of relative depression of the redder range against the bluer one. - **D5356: 1.09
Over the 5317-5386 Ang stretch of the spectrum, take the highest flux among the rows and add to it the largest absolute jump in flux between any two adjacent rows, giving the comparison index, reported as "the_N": 81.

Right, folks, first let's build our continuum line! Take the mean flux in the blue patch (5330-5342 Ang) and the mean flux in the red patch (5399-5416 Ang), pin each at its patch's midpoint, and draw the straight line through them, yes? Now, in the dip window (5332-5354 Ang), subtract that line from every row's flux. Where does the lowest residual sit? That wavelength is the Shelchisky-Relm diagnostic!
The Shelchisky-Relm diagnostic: 5348.19 Ang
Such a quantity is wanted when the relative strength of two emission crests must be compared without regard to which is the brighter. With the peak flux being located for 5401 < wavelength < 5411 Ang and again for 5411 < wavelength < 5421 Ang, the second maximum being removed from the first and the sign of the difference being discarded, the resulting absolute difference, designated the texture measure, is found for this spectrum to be 10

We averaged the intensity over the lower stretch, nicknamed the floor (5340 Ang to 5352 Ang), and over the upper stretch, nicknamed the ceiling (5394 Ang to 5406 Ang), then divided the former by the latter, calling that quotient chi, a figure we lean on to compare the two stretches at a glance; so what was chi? 1.01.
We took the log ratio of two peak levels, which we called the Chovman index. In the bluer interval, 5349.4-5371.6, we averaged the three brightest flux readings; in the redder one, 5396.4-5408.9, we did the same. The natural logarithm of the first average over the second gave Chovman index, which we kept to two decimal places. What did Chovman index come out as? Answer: 0.11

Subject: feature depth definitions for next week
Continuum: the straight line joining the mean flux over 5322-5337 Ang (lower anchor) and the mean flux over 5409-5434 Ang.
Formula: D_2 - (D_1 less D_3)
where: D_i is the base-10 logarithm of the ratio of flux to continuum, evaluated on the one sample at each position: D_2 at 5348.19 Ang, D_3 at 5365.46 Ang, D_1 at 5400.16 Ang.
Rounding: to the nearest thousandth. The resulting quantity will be -0.023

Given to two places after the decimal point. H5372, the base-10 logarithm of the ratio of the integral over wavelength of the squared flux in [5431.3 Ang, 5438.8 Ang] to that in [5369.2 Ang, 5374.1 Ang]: 0.30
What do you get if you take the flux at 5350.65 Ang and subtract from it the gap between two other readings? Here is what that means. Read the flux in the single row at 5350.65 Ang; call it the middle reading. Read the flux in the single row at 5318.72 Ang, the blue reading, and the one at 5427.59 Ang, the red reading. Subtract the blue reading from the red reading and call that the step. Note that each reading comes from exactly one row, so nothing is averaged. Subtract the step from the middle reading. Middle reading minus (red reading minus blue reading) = 56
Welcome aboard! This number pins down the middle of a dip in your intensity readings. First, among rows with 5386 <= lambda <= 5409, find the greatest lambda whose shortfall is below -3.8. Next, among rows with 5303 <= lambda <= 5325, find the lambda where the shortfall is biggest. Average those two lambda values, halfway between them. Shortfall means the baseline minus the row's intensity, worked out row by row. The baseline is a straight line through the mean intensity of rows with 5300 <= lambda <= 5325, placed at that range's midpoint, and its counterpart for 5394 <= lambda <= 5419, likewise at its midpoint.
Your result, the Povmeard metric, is 5358.2 Ang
